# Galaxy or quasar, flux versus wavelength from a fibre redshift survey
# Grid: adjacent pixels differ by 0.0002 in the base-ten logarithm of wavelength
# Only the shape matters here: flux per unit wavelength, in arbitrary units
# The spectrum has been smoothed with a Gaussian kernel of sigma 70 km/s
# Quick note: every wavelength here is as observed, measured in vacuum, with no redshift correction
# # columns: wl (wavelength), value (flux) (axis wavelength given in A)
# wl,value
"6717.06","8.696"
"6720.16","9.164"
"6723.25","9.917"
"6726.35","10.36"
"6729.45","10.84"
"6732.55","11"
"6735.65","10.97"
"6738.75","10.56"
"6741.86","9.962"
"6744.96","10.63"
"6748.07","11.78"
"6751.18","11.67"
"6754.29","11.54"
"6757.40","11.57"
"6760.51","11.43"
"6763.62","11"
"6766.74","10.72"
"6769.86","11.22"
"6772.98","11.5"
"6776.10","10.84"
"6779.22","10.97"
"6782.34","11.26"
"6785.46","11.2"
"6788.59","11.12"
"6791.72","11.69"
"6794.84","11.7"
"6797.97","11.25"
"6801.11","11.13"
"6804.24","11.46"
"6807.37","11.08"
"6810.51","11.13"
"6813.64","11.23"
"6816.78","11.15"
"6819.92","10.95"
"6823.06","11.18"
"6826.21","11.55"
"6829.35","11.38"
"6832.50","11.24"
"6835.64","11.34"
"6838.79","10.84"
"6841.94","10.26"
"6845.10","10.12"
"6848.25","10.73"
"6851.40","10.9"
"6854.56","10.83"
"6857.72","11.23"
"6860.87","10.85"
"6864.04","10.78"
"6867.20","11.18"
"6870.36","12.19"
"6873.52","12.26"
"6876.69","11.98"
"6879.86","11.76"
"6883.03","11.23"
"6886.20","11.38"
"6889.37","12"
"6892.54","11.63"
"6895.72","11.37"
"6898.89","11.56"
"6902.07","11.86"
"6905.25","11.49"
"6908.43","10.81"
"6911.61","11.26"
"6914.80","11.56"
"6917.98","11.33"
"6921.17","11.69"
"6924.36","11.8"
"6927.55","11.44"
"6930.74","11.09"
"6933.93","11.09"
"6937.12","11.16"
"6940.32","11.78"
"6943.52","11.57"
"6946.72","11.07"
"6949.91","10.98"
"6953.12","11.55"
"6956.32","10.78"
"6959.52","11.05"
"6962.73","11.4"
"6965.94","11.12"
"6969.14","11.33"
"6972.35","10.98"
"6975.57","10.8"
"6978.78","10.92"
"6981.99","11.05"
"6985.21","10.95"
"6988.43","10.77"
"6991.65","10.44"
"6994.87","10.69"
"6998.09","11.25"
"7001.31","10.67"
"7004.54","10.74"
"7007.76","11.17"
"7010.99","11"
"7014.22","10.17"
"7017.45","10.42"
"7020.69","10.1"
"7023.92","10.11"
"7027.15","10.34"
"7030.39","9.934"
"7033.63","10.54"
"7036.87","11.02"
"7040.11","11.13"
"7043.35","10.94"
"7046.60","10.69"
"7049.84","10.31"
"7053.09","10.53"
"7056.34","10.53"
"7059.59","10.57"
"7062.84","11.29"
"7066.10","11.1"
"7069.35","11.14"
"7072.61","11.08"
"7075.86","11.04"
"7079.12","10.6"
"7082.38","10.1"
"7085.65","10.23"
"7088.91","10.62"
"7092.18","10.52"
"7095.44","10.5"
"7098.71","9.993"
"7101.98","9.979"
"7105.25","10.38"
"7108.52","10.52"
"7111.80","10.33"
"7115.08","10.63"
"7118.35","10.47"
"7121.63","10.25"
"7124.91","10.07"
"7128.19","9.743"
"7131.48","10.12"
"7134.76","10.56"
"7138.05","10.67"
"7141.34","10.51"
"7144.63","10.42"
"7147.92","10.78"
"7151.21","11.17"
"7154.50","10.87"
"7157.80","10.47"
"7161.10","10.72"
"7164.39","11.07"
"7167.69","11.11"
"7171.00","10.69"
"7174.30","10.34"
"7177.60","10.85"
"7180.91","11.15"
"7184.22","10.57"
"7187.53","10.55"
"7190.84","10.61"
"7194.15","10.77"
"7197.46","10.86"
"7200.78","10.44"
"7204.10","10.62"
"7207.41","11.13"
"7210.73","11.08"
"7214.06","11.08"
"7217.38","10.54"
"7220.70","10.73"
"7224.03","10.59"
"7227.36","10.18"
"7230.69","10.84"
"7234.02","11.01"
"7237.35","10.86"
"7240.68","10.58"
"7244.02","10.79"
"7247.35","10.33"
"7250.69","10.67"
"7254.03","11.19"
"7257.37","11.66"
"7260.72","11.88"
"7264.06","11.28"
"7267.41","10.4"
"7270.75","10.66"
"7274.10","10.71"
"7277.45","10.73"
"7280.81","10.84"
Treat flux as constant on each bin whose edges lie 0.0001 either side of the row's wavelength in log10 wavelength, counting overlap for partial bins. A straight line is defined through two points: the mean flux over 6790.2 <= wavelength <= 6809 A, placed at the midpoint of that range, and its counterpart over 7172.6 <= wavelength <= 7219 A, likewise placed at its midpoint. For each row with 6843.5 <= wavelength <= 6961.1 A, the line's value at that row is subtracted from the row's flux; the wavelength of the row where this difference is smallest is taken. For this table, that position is 6845.10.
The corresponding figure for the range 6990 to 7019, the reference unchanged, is 7014.22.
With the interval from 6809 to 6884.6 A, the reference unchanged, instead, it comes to 6845.10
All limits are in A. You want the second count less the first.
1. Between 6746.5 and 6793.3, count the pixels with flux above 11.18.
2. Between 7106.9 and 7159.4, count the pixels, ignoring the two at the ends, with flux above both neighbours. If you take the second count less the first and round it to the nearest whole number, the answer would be -7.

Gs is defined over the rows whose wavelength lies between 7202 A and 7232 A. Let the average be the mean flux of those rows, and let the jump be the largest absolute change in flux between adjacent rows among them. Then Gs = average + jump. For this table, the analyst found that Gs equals 11.4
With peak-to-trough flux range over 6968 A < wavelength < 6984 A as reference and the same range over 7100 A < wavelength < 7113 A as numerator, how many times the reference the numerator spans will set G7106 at 1.0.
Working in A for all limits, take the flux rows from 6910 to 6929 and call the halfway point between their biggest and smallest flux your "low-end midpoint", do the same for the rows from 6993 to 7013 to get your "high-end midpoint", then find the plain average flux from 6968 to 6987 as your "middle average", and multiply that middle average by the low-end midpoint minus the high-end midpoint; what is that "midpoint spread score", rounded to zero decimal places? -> 6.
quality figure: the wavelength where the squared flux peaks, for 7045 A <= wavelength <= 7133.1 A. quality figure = 7062.84 A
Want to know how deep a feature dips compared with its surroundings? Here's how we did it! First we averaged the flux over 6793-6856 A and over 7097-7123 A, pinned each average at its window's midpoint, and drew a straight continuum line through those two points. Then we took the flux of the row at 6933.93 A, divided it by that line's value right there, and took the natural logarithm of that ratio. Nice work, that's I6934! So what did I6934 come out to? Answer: 0.03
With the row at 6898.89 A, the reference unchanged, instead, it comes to 0.06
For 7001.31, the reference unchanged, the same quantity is 0.01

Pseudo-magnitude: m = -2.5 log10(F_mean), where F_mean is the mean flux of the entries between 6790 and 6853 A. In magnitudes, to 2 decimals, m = -2.61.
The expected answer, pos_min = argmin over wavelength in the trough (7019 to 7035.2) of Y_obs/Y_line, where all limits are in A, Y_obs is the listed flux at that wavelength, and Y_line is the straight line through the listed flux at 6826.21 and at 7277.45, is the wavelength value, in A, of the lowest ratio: 7030.39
